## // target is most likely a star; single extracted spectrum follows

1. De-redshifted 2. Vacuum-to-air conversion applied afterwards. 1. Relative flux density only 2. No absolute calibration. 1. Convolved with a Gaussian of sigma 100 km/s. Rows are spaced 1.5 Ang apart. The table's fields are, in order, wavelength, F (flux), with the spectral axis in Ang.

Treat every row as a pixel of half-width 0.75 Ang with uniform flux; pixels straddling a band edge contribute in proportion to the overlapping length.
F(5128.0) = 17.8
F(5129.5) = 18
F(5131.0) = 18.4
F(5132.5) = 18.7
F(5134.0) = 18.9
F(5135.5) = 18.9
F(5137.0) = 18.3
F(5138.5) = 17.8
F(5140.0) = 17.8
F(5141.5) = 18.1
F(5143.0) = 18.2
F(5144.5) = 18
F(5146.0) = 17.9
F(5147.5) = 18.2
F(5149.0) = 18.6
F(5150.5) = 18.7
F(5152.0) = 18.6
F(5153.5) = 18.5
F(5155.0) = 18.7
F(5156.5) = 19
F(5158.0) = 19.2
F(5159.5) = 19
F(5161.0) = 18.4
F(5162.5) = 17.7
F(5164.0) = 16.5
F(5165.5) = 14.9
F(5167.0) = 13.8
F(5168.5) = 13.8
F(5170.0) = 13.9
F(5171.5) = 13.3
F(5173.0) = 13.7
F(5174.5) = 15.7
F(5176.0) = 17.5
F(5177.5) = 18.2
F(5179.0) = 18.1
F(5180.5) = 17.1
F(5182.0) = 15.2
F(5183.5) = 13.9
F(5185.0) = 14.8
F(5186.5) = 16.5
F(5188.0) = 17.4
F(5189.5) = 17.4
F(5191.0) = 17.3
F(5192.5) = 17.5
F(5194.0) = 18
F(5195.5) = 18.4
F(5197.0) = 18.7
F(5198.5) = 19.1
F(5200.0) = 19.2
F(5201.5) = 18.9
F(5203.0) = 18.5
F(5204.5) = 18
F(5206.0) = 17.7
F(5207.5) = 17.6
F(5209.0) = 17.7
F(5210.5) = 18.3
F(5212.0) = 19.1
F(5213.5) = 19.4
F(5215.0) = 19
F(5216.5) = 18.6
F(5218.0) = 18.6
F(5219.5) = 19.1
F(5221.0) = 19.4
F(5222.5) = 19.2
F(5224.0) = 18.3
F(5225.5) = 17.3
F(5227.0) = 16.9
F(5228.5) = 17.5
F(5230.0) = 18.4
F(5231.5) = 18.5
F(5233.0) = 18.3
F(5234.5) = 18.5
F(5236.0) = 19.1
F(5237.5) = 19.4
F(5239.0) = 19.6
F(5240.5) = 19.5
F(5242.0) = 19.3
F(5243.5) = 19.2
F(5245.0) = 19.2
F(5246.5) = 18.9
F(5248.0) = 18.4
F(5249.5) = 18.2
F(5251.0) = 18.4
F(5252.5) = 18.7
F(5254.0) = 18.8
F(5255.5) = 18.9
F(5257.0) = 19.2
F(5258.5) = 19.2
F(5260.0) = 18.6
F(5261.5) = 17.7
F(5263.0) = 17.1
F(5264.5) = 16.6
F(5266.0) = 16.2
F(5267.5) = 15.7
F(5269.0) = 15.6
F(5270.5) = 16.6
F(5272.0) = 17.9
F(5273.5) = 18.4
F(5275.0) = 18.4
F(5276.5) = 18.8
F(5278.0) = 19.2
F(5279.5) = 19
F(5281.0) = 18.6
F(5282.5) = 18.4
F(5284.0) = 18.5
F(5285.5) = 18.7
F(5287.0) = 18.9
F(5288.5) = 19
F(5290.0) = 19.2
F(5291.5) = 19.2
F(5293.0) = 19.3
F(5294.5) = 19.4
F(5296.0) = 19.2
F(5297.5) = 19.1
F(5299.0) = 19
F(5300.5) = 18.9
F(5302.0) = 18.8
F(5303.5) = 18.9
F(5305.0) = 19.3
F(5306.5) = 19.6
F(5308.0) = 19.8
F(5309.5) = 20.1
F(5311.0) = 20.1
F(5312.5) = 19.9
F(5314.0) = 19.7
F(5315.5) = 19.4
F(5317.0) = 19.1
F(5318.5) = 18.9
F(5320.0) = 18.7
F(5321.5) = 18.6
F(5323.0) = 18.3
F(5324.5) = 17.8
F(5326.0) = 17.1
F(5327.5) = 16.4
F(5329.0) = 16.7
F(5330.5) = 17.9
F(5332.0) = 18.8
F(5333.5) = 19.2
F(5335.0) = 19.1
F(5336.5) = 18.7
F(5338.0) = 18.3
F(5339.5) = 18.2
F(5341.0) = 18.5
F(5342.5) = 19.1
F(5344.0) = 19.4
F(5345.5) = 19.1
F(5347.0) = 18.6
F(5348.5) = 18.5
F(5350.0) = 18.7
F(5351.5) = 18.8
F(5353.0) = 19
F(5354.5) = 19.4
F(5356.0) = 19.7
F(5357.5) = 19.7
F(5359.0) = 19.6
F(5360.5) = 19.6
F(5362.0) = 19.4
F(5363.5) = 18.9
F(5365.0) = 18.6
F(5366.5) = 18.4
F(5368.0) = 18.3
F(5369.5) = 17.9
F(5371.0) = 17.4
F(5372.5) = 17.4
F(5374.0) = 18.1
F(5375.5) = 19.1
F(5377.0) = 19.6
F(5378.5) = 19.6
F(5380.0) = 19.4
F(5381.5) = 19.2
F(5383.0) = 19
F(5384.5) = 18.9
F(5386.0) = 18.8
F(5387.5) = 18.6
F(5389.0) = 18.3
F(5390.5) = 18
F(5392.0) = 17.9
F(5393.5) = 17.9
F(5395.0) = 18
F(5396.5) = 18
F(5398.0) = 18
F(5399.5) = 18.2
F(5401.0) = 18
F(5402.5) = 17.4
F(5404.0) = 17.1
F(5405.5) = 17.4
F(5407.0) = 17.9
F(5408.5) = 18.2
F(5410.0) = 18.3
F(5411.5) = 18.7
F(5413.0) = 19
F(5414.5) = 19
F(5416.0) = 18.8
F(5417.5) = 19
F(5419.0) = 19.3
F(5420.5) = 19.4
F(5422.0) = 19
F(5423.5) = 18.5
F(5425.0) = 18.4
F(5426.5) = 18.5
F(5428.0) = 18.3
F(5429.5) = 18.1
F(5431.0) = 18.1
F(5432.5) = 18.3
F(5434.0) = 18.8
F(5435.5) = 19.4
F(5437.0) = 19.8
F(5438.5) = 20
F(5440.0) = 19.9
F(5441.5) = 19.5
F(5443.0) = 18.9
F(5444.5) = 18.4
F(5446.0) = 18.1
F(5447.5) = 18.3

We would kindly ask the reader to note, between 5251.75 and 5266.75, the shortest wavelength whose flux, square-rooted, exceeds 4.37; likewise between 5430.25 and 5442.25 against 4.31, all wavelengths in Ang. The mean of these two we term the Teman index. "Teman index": 5345.5 Ang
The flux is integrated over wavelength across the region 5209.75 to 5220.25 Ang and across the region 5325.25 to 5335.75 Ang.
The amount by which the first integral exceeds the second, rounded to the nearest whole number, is 10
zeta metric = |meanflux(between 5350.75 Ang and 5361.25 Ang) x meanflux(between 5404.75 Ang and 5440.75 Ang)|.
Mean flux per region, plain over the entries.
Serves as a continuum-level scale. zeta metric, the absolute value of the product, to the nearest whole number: 364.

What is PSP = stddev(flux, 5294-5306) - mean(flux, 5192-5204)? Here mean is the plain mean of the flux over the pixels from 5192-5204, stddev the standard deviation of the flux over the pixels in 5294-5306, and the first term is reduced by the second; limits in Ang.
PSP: -18.3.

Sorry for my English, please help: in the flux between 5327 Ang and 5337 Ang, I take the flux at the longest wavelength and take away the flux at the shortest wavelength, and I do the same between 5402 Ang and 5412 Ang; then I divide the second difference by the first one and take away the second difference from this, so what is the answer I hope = -0.7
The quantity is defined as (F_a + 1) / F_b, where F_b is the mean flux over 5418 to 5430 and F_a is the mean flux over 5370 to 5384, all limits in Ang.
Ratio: 1.06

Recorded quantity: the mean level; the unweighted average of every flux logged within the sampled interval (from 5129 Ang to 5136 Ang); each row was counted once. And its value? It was 18.6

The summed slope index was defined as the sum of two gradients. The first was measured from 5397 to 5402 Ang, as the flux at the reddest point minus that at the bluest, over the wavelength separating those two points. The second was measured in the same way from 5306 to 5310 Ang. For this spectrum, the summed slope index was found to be 0.2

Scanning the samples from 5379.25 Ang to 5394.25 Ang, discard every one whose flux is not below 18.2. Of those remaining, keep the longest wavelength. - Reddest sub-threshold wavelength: 5393.5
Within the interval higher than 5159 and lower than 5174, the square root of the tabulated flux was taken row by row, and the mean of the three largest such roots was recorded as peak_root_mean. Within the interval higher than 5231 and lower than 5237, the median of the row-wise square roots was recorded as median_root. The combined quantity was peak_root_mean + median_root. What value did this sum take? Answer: 8.59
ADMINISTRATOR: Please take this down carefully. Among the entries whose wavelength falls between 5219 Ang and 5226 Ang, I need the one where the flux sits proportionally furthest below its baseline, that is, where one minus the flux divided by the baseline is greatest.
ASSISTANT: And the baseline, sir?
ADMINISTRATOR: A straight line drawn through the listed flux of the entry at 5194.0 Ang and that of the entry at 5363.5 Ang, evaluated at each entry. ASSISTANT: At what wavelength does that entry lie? 5225.5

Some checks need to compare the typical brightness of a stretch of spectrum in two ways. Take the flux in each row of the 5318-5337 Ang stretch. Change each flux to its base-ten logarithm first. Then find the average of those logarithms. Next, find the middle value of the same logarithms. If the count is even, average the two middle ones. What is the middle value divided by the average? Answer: 1.009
